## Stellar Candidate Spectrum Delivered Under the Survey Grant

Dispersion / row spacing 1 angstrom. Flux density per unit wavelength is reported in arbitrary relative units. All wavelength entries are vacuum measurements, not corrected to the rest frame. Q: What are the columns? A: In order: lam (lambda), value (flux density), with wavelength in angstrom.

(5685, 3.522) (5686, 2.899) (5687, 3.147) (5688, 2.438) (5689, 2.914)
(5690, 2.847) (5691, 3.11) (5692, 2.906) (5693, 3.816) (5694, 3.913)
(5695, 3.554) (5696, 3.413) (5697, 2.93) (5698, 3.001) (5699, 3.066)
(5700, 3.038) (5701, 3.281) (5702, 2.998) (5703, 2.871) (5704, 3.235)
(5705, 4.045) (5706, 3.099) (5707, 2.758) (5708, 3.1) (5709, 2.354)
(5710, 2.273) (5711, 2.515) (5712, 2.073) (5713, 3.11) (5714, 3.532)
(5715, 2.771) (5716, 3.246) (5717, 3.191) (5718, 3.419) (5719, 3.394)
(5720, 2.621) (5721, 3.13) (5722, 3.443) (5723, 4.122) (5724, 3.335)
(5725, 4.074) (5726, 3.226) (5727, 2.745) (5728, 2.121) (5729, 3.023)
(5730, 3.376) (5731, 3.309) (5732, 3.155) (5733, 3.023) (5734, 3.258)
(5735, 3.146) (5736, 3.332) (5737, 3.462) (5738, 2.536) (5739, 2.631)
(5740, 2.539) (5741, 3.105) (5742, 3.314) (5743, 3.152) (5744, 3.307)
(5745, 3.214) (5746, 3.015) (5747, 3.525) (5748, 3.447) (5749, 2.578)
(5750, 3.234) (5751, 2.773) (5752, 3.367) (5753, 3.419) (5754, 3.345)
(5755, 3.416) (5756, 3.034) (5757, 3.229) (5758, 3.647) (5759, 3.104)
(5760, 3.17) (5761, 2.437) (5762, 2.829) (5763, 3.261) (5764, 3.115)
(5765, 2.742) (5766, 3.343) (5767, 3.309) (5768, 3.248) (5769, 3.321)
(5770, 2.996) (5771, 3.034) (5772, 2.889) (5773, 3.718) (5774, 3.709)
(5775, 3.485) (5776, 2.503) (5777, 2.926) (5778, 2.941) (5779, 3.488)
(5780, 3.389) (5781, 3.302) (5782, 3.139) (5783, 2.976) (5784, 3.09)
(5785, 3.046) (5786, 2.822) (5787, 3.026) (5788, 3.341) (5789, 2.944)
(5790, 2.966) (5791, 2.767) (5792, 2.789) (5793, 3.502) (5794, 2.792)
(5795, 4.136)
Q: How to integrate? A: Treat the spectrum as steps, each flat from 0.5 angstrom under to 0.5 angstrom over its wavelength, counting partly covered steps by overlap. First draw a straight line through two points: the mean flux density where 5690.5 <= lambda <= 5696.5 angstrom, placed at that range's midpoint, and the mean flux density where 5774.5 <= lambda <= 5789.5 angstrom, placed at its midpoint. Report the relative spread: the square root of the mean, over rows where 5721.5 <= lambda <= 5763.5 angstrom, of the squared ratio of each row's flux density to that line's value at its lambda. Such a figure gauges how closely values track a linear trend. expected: 0.979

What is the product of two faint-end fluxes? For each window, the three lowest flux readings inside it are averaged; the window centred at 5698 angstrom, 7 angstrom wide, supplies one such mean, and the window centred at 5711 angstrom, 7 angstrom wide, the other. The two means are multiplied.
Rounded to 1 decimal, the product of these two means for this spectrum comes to 6.7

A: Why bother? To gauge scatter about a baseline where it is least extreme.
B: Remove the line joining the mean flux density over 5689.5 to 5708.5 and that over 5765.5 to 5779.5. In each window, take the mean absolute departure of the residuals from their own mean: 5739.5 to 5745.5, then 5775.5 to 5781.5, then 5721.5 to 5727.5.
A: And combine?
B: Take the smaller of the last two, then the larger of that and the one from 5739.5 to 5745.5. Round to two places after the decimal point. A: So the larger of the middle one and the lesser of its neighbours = 0.30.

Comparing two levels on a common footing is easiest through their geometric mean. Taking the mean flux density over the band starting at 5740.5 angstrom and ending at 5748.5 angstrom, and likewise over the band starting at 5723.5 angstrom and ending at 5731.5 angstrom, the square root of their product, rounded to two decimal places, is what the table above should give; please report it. 3.21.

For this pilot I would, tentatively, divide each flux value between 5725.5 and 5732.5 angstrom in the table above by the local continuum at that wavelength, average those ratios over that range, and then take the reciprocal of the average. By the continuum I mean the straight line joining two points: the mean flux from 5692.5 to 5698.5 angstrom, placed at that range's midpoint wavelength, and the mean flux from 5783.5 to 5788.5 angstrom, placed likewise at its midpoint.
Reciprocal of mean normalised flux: 1.10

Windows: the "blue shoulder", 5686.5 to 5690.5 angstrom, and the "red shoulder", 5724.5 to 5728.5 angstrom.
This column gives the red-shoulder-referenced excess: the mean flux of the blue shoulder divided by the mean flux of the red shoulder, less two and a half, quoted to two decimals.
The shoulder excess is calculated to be -1.57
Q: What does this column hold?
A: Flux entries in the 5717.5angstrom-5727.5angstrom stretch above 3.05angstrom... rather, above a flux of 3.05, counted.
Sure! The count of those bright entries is 8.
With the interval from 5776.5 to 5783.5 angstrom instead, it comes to 4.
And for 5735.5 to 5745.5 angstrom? 7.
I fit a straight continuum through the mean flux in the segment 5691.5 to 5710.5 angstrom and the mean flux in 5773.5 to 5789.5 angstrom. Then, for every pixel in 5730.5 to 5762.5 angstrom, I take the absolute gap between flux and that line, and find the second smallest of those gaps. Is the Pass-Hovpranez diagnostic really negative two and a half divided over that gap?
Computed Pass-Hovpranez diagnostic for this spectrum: -157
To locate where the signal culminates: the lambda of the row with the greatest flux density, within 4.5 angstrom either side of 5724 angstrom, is 5723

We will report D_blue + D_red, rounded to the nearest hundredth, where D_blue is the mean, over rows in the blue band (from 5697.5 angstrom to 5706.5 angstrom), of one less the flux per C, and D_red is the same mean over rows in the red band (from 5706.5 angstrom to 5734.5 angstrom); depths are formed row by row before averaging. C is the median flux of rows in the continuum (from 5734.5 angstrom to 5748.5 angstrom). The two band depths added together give 0.04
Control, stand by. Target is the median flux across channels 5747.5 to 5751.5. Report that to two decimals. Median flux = 3.00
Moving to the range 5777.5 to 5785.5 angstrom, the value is 3.11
